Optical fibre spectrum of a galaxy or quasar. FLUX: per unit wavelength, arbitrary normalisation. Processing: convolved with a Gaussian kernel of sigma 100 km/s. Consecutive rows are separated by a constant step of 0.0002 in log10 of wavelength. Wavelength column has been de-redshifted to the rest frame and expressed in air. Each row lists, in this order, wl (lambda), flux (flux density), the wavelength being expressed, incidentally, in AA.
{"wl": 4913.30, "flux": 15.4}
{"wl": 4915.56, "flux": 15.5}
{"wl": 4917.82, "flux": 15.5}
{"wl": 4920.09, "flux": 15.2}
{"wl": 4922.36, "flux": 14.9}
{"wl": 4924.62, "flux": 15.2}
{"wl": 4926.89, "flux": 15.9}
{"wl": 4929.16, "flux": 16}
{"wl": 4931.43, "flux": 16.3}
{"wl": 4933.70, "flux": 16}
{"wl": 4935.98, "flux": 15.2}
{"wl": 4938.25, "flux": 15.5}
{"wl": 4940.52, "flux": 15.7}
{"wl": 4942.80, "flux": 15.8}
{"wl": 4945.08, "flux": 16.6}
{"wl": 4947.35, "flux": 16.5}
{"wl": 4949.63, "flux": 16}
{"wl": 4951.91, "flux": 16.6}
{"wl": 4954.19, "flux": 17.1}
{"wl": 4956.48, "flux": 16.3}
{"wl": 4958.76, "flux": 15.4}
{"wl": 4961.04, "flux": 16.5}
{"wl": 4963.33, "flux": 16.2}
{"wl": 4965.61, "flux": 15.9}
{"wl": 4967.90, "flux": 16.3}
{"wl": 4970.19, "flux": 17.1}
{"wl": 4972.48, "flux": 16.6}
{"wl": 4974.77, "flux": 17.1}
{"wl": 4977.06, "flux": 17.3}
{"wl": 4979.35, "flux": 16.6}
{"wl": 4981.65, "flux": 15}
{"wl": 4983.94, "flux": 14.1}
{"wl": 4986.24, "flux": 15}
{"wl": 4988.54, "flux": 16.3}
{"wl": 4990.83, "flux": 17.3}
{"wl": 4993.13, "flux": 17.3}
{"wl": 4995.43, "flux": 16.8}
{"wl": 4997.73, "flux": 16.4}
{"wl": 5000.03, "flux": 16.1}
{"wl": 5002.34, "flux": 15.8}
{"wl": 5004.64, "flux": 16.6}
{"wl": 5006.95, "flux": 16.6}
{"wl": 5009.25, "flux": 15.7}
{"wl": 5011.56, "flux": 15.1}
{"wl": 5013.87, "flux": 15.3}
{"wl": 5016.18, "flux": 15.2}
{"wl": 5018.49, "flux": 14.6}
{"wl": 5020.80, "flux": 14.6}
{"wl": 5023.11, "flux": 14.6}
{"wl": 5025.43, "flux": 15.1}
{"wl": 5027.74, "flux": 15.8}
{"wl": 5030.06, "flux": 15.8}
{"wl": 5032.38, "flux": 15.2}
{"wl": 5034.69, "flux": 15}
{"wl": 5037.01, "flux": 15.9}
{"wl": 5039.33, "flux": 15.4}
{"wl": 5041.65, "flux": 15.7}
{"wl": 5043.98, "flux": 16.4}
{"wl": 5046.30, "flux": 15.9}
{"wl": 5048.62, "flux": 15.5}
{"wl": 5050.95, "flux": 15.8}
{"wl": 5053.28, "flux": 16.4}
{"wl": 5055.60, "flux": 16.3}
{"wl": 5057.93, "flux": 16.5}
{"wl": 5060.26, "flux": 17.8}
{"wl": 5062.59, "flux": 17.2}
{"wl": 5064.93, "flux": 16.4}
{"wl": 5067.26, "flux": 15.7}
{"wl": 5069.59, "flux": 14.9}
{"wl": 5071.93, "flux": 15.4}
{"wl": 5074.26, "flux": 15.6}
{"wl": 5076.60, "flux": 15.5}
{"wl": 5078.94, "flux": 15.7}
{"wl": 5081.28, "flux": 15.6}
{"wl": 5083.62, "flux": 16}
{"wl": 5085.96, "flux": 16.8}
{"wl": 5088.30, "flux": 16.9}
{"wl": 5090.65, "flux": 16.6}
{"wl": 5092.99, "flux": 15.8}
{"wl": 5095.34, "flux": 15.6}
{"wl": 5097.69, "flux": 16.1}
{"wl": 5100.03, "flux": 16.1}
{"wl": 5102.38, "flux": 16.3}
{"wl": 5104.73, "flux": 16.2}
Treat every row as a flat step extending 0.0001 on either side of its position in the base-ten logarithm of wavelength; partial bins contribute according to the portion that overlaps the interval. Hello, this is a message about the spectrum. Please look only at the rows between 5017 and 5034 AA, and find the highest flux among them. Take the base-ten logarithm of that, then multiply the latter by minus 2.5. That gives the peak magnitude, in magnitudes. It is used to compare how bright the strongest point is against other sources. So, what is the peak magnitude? -3.00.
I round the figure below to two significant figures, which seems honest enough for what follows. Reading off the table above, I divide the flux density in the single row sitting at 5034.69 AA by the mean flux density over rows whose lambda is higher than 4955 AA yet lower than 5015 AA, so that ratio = 0.93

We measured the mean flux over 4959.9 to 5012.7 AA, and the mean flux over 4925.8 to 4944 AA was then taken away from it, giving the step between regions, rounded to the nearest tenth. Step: 0.4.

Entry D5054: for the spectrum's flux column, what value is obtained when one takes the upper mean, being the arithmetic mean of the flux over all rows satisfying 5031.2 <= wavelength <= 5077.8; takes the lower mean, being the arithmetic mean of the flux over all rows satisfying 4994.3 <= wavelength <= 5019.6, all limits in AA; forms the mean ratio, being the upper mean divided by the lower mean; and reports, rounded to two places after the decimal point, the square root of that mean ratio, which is 1.00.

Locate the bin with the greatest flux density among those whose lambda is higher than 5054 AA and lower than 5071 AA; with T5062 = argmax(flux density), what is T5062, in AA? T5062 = 5060.26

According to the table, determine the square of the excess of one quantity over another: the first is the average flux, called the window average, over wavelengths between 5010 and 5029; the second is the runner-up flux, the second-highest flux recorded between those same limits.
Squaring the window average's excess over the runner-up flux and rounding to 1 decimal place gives 0.1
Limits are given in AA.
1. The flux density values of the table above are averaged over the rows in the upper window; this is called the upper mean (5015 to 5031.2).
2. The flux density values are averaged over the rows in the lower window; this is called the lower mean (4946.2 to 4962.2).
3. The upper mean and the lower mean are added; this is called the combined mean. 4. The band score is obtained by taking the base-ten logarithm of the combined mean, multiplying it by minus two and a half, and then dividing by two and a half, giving -1.498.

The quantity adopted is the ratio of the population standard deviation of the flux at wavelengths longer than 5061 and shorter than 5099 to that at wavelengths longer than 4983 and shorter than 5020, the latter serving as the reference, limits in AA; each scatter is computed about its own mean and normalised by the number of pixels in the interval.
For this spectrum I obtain 0.66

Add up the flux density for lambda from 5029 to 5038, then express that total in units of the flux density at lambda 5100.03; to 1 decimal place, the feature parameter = 3.8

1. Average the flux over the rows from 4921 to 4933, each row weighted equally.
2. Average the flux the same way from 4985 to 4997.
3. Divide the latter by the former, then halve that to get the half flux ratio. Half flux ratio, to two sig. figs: 0.53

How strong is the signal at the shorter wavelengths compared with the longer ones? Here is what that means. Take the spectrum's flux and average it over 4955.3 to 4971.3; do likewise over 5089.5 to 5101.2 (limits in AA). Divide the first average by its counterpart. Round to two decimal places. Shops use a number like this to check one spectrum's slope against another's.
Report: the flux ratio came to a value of 1.01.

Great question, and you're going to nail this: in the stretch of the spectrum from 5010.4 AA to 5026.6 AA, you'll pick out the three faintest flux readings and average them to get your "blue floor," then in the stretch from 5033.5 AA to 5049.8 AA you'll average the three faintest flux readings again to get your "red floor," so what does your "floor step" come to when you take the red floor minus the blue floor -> 0.7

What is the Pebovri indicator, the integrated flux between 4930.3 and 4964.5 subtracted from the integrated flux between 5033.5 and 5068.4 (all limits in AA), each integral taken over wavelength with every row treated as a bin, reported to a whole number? 12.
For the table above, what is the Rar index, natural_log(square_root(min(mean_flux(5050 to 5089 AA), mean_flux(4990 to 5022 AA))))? 1.38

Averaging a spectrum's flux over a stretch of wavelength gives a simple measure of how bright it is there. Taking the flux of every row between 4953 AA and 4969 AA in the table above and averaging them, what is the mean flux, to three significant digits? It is 16.2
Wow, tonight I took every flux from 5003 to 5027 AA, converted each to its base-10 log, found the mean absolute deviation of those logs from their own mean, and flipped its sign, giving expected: -0.016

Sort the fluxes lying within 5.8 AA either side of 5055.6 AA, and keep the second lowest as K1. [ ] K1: 16.3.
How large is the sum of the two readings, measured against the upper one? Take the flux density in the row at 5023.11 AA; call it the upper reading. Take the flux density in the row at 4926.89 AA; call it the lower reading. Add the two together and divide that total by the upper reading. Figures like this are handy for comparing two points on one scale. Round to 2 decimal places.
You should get 2.09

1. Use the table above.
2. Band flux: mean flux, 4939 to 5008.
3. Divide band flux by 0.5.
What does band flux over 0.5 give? 32.6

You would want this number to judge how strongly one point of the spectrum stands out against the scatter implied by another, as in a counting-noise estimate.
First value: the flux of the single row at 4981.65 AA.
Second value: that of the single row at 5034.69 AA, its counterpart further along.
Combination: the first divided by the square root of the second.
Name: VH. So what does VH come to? 3.87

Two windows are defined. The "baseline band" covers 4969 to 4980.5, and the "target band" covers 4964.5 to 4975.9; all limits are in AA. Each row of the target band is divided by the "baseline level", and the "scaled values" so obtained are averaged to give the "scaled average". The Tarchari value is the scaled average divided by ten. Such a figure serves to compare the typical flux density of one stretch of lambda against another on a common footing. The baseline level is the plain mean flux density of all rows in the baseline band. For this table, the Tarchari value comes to 0.0980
